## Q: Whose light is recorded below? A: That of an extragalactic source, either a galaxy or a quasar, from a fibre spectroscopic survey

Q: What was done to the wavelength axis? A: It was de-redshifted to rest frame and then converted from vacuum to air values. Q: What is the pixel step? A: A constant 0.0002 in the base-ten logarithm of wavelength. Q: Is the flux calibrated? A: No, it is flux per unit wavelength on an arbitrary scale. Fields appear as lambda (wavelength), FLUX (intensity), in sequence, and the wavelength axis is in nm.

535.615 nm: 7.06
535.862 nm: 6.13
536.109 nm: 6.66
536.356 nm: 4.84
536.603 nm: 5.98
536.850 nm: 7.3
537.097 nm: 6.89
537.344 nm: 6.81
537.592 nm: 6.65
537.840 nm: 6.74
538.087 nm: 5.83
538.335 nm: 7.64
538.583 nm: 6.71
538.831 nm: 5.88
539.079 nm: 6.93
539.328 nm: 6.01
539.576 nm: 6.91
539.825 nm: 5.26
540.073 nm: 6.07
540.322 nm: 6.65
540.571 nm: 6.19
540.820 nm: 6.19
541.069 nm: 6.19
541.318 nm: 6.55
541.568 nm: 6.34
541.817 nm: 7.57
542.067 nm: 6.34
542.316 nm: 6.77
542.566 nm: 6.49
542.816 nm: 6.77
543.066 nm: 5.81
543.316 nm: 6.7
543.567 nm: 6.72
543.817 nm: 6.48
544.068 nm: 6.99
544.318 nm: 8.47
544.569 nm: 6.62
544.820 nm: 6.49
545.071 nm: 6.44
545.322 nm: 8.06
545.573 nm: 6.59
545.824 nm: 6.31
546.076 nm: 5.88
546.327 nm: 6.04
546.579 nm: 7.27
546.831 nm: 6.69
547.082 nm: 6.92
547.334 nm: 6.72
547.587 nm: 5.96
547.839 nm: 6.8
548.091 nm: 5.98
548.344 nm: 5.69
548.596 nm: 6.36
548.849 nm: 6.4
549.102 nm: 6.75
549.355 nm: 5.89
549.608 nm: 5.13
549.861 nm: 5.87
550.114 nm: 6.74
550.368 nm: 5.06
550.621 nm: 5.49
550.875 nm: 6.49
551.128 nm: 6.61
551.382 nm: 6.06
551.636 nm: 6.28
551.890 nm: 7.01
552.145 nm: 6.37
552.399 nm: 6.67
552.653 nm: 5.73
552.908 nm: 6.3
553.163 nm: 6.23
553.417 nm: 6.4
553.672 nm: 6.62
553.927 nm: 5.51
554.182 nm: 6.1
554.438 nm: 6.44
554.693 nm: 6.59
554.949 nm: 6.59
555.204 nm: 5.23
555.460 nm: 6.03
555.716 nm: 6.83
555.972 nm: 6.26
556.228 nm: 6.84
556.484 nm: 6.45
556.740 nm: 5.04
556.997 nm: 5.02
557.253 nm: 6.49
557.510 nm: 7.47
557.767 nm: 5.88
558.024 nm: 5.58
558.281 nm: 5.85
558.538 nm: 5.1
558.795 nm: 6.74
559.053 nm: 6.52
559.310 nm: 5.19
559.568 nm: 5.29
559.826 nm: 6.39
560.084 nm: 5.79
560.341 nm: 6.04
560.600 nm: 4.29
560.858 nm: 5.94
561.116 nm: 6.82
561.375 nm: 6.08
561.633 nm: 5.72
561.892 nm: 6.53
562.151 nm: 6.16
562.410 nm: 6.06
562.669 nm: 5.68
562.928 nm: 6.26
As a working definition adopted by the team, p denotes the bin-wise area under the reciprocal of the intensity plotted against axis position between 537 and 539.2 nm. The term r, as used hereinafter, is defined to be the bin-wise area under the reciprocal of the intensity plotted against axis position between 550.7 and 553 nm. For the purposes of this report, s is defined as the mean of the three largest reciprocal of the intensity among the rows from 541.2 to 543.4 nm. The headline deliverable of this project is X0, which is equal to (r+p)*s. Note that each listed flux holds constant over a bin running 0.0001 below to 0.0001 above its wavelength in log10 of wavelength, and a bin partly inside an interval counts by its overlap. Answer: 0.113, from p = 0.332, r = 0.36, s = 0.163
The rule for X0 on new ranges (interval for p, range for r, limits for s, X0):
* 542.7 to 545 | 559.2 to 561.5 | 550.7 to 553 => 0.124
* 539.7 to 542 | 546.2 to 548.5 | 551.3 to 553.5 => 0.121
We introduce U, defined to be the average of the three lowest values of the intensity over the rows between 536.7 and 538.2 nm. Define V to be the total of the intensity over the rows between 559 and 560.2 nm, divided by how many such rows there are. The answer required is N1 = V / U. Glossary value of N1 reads 0.91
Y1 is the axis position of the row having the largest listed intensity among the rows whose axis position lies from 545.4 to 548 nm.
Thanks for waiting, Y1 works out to 546.579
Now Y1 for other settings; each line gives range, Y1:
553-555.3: 553.672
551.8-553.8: 551.890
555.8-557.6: 557.510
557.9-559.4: 558.795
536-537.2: 536.850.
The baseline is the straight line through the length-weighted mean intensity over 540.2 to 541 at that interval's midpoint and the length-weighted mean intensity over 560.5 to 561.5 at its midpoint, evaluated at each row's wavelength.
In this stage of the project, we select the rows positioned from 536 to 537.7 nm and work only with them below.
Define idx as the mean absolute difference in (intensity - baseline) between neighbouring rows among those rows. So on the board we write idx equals 0.82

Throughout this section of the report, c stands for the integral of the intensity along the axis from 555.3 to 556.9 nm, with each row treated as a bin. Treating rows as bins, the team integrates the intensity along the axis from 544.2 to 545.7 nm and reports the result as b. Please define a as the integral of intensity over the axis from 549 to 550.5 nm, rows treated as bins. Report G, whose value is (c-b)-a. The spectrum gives -9.6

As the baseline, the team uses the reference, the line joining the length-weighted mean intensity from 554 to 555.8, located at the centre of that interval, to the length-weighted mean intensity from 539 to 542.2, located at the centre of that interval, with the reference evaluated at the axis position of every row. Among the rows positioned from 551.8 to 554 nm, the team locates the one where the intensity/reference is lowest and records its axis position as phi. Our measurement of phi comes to 553.927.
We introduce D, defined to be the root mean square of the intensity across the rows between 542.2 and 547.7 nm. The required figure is 6.72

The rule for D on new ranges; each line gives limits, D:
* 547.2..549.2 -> 6.34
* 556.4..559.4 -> 5.99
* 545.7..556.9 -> 6.26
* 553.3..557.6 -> 6.26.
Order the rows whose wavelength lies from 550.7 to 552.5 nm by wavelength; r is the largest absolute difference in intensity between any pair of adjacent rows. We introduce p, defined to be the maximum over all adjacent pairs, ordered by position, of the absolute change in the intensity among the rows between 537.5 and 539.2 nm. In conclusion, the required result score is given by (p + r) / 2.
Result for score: 1.27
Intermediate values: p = 1.8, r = 0.7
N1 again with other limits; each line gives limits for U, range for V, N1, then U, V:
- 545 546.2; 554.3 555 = 1.05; 6.2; 6.5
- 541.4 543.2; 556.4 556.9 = 0.93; 6.2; 5.7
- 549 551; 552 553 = 1.20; 5.2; 6.3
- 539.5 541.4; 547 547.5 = 1.17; 5.8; 6.8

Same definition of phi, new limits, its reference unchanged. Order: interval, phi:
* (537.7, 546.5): 539.825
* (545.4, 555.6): 550.368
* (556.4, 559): 556.997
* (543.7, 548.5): 548.344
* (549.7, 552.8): 550.368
